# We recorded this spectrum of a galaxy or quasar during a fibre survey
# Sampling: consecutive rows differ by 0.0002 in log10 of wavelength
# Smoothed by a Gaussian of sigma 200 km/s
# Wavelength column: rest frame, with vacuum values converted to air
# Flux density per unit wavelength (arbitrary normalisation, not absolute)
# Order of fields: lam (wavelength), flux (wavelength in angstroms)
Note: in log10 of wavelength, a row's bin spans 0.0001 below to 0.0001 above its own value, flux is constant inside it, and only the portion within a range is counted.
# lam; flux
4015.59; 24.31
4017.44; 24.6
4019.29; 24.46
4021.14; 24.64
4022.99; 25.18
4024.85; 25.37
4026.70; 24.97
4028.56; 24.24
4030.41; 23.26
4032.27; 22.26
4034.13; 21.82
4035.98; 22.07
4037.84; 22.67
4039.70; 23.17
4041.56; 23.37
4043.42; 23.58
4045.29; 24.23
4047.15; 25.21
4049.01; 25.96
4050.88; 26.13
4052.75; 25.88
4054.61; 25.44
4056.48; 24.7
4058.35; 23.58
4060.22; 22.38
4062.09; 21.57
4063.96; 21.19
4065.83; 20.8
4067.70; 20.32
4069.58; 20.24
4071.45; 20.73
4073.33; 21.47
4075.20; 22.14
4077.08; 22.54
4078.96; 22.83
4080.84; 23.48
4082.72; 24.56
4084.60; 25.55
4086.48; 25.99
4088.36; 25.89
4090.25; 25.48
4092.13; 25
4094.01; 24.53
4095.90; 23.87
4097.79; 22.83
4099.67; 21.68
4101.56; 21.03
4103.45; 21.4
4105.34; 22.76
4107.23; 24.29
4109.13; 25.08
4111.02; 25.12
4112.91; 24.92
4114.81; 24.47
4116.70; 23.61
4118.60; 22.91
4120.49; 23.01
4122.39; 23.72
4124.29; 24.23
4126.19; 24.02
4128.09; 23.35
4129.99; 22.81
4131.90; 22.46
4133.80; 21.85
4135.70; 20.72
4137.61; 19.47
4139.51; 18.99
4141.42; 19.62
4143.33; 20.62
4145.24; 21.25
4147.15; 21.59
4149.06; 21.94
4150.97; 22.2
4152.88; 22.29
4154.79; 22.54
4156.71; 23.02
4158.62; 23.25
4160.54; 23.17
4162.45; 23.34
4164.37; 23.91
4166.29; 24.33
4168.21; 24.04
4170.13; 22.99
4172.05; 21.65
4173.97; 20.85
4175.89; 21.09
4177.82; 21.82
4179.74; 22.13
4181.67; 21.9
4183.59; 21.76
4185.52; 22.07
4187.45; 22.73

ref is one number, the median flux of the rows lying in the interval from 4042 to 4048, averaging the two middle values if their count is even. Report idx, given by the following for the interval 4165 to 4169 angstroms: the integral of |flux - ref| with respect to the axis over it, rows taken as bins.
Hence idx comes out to 1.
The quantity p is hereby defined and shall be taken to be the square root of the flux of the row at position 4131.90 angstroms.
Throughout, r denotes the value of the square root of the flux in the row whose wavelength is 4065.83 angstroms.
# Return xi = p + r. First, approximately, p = 4.74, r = 4.56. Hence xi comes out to 9.3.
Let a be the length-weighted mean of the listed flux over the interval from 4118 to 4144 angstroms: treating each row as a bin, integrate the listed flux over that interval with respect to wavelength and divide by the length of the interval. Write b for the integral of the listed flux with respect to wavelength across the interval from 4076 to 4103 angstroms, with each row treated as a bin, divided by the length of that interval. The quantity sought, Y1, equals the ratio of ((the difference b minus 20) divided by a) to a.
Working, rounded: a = 22.0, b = 23.9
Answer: 0.0080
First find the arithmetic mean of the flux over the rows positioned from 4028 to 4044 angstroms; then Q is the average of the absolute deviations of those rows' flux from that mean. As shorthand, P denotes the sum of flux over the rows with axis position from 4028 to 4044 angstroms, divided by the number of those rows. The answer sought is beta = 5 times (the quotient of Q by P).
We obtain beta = 0.14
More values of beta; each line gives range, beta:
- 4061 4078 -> 0.15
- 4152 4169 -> 0.11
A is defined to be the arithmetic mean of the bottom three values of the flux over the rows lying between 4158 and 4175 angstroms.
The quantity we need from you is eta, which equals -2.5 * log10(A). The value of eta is -3.35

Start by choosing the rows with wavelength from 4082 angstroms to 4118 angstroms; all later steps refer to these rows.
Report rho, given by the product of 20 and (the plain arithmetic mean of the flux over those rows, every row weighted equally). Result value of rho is 482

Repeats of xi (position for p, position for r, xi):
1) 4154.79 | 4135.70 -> 9.3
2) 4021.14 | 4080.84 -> 9.8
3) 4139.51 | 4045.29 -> 9.3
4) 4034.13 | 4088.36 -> 9.8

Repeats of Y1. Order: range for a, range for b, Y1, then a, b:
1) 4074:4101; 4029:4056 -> 0.0069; 24.0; 24.0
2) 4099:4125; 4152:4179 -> 0.0050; 23.5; 22.7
